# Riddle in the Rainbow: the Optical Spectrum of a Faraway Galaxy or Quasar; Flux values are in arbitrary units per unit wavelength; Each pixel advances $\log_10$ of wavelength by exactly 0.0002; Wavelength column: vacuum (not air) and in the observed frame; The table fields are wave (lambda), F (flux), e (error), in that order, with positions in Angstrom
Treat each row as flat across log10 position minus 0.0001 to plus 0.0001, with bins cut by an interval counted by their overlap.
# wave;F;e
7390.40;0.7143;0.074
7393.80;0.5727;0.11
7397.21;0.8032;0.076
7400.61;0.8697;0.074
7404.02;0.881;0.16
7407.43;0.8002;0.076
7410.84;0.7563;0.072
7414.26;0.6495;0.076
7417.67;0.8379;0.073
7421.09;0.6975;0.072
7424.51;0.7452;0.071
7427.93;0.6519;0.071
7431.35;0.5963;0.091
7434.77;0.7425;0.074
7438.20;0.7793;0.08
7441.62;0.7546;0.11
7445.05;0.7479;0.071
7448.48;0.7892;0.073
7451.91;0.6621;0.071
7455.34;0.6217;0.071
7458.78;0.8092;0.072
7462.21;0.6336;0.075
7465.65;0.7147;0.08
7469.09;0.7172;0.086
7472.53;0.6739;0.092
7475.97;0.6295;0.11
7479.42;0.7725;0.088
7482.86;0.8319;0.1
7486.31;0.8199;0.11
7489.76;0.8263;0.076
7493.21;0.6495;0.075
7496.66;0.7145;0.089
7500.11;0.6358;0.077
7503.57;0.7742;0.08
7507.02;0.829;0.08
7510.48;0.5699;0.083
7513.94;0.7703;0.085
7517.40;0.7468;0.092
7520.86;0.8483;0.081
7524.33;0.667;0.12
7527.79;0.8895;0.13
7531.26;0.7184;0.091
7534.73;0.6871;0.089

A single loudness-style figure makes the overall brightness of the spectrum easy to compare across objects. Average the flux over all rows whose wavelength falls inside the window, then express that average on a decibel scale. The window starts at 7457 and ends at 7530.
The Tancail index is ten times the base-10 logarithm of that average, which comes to -1.31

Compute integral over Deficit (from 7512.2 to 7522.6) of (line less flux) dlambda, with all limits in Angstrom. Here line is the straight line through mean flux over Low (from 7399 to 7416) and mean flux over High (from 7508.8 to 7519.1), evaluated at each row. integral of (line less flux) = -1.0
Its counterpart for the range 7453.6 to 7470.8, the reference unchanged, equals 0.7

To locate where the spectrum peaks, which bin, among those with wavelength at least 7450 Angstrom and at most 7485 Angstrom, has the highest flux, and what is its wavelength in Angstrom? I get 7482.86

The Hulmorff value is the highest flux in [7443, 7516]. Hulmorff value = 0.8319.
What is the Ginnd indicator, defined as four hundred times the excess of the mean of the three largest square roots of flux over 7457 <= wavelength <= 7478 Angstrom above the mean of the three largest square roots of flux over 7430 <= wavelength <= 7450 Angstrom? -6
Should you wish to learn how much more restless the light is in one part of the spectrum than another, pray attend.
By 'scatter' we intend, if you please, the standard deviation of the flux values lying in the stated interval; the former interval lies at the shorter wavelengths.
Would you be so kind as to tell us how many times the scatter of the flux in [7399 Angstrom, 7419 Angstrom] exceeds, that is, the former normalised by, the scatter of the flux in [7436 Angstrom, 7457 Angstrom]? 1.27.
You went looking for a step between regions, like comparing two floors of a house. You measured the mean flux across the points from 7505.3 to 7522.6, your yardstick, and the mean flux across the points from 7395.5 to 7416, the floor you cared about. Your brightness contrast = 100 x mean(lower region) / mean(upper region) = 105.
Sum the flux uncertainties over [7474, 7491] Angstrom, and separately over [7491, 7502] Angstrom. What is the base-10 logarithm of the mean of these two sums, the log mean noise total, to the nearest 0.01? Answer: -0.44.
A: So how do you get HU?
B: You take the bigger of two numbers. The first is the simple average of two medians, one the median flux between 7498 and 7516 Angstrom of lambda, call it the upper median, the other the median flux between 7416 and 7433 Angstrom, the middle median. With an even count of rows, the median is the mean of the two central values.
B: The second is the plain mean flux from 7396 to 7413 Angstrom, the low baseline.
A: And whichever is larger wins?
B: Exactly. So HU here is 0.82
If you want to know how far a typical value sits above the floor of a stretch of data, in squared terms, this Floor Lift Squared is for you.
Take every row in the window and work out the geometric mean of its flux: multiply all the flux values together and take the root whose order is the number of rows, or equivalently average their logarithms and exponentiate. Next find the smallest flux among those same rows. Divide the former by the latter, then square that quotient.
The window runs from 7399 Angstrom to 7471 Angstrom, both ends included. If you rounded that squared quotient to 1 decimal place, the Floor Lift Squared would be 1.5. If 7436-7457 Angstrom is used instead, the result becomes 1.4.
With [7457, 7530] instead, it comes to 1.7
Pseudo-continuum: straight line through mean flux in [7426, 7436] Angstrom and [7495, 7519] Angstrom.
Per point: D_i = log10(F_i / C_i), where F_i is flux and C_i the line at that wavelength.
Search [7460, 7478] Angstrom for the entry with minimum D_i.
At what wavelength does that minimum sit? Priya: 7475.97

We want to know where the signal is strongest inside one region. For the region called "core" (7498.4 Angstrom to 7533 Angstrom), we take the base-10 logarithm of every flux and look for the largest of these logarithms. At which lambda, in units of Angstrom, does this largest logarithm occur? 7527.79 Angstrom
